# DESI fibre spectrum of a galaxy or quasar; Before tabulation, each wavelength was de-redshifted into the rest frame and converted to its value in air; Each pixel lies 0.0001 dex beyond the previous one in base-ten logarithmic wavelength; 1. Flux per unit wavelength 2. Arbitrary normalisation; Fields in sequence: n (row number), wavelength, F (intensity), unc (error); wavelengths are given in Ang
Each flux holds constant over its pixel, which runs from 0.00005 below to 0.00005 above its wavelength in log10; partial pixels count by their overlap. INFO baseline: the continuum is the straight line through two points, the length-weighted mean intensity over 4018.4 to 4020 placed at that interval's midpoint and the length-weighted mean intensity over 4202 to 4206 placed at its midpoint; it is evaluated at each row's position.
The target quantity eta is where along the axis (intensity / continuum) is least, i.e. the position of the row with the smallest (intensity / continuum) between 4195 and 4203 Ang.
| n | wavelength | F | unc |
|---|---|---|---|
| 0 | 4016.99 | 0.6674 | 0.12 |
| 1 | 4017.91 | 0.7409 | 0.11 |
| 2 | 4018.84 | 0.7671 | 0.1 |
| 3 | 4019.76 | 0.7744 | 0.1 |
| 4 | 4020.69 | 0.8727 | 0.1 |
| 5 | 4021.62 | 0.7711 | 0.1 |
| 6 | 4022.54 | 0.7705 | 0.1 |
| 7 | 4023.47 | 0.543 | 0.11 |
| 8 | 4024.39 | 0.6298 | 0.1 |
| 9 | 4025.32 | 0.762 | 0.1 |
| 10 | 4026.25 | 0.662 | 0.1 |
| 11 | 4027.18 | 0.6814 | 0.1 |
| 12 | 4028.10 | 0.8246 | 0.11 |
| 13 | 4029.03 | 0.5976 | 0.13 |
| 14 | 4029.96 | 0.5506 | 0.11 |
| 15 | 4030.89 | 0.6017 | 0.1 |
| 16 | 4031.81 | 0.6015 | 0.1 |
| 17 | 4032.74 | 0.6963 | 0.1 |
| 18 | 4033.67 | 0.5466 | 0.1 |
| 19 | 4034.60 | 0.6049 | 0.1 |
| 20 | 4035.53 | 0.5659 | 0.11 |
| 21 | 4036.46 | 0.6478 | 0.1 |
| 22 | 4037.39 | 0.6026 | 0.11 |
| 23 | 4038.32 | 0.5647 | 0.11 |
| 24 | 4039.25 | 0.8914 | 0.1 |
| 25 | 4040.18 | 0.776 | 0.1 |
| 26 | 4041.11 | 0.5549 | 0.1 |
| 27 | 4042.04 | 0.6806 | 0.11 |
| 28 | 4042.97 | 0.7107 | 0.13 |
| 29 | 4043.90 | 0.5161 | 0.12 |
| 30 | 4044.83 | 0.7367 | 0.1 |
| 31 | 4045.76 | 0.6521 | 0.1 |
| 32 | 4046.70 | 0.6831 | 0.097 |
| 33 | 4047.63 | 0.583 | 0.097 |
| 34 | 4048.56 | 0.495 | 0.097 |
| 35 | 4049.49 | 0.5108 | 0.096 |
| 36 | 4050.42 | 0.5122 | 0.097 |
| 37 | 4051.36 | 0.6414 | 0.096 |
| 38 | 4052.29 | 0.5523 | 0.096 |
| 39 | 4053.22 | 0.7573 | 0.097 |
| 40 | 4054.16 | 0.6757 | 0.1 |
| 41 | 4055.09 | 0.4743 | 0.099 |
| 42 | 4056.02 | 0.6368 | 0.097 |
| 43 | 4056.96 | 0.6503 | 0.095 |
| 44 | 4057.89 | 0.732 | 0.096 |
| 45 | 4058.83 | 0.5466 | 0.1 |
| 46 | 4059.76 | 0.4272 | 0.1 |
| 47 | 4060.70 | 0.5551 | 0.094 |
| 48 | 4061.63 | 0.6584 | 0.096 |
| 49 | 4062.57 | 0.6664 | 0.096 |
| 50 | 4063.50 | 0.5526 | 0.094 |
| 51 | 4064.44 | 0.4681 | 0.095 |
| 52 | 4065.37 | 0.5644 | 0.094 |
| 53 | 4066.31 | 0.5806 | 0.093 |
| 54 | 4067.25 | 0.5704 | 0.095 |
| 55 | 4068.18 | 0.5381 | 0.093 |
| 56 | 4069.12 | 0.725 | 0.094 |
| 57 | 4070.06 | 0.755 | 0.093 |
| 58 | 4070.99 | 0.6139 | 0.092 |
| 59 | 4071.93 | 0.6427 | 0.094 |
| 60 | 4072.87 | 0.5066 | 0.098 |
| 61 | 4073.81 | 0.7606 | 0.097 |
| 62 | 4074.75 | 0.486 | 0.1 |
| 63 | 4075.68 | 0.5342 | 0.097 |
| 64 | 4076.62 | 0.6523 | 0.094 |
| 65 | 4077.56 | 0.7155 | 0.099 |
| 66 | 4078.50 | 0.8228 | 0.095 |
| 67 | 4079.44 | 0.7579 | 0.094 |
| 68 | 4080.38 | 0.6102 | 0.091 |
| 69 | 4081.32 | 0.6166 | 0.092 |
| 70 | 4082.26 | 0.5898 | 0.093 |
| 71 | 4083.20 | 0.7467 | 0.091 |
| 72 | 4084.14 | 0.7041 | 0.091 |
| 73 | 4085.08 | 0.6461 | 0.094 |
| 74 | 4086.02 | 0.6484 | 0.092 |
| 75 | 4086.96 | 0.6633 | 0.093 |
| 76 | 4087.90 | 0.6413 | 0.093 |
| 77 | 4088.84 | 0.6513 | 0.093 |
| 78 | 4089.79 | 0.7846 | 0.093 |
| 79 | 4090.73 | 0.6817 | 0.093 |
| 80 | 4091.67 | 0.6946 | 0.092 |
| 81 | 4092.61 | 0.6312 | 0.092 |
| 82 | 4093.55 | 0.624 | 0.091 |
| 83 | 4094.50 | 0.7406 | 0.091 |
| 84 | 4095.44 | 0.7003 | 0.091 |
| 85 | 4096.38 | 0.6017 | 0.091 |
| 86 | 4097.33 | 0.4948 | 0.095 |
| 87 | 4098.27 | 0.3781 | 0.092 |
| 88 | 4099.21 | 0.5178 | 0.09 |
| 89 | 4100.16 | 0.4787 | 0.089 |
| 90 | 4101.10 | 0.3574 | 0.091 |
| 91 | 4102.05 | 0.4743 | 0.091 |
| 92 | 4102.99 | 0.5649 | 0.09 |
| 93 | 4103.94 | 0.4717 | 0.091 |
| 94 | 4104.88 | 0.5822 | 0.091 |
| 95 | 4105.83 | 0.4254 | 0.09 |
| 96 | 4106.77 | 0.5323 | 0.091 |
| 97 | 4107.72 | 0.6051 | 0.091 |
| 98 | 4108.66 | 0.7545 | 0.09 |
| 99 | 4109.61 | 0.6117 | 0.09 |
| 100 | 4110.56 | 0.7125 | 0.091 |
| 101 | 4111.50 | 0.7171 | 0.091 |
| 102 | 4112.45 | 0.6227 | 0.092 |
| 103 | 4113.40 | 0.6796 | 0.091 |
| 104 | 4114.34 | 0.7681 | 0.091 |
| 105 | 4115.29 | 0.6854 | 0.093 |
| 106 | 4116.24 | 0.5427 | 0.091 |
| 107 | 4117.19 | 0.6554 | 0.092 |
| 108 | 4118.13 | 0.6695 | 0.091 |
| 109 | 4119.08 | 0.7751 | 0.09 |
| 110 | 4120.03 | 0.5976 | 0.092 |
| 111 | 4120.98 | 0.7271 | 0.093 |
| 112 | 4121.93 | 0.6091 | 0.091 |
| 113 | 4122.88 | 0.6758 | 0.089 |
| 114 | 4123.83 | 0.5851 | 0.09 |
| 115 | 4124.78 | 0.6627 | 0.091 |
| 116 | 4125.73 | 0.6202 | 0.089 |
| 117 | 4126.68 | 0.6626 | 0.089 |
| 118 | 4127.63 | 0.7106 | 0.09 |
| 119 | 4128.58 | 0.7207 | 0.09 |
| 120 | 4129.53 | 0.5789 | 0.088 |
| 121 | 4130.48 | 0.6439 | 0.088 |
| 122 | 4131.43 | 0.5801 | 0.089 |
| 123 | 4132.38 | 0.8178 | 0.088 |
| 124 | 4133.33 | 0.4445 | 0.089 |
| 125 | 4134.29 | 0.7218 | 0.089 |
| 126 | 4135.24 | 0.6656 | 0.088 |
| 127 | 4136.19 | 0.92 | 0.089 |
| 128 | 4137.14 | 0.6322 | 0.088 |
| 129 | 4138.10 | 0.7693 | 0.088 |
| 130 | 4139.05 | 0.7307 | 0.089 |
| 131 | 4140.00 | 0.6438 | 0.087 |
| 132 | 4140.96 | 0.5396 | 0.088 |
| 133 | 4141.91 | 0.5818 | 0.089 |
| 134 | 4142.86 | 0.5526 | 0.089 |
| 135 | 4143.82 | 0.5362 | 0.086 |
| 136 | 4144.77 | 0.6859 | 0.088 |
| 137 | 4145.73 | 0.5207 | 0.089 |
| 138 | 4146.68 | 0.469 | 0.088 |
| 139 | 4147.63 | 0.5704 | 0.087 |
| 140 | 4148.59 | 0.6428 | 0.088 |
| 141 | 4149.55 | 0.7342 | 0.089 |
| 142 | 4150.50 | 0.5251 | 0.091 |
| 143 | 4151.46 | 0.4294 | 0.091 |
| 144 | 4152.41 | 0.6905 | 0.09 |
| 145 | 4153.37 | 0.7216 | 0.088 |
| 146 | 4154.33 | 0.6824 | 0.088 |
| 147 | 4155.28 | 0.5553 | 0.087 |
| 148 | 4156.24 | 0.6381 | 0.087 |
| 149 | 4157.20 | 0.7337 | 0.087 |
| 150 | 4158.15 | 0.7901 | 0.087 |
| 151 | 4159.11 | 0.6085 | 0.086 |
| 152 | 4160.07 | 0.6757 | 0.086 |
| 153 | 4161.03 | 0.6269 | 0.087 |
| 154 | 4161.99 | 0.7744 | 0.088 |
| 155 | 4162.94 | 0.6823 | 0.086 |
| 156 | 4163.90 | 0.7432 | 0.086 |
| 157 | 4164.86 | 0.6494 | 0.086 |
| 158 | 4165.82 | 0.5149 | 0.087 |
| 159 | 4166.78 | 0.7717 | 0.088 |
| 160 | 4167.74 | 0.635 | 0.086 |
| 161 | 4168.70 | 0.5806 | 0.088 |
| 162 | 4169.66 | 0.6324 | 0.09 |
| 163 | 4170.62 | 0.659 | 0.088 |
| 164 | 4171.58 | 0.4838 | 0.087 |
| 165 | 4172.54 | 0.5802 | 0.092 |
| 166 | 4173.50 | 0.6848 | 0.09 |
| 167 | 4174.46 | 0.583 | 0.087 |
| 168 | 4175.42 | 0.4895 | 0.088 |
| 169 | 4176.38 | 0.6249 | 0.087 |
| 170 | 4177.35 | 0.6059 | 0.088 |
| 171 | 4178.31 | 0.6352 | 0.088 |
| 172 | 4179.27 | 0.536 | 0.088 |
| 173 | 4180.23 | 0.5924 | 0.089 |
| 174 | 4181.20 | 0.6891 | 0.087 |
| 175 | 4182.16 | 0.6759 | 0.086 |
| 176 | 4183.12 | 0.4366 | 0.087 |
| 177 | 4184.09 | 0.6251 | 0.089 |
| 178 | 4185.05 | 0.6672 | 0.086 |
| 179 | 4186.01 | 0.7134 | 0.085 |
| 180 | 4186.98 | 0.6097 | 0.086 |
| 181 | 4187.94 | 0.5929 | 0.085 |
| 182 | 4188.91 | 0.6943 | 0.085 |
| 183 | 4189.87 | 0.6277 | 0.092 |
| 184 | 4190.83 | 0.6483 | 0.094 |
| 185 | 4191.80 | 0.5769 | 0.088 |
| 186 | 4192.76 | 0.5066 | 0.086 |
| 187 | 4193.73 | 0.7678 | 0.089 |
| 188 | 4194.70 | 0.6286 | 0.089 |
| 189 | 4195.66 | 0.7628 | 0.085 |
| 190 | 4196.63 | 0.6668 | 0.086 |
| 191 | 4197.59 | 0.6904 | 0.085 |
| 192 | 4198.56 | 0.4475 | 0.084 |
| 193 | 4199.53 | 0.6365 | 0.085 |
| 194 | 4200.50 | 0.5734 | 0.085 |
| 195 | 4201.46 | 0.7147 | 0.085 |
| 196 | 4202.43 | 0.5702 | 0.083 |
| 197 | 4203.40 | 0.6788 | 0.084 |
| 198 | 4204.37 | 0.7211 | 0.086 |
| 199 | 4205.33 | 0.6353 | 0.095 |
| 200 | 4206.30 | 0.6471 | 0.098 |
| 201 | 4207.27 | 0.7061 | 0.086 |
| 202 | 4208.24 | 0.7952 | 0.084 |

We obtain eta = 4198.56 Ang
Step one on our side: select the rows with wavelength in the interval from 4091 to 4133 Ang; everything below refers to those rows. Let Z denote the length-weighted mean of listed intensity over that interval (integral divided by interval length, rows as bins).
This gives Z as 0.619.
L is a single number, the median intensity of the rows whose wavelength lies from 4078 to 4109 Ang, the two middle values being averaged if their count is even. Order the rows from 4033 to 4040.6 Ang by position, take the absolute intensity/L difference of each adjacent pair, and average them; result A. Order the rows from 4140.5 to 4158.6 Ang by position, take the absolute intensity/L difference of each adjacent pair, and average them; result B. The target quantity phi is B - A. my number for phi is -0.008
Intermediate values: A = 0.161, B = 0.153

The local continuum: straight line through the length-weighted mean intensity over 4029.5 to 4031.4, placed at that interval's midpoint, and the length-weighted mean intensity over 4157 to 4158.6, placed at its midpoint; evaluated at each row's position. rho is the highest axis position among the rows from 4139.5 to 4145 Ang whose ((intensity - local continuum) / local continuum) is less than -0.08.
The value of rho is 4144.77 Ang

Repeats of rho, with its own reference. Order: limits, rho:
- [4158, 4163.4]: 4162.94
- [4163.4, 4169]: 4168.70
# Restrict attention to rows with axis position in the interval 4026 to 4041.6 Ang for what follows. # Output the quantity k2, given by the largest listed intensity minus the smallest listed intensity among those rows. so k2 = 0.34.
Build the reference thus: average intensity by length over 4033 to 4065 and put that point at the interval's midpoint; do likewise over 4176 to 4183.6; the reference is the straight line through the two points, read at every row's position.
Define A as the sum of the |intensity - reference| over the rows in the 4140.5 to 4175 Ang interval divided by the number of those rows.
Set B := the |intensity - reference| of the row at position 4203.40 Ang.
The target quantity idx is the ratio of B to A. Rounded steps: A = 0.079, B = 0.082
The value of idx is 1.04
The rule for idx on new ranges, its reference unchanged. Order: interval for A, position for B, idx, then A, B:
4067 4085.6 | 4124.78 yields 0.69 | 0.083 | 0.058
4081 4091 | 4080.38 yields 0.01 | 0.065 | 0.001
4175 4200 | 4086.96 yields 0.78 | 0.070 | 0.054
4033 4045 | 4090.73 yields 0.86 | 0.085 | 0.073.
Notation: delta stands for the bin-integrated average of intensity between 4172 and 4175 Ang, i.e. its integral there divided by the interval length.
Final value 0.612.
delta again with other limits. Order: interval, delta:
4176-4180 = 0.599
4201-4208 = 0.672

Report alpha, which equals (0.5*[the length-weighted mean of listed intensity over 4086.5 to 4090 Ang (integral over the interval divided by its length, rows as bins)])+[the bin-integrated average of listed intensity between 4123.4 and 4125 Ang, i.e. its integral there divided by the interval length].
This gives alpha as 0.957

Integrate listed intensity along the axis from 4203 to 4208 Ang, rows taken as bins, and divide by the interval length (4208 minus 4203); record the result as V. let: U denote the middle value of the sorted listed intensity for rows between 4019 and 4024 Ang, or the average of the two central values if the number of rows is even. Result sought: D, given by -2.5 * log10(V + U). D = -0.41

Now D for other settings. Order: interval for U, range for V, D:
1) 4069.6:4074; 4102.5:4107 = -0.16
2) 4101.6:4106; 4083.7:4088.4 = -0.14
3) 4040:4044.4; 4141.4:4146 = -0.25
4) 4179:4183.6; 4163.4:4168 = -0.25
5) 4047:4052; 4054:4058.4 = -0.14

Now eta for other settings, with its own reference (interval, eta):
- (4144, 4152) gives 4151.46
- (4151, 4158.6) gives 4151.46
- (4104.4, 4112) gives 4105.83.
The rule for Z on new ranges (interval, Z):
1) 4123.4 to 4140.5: 0.673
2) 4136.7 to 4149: 0.605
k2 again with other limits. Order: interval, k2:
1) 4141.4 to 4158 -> 0.30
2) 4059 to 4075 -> 0.33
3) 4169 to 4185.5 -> 0.25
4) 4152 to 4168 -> 0.28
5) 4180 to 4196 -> 0.33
